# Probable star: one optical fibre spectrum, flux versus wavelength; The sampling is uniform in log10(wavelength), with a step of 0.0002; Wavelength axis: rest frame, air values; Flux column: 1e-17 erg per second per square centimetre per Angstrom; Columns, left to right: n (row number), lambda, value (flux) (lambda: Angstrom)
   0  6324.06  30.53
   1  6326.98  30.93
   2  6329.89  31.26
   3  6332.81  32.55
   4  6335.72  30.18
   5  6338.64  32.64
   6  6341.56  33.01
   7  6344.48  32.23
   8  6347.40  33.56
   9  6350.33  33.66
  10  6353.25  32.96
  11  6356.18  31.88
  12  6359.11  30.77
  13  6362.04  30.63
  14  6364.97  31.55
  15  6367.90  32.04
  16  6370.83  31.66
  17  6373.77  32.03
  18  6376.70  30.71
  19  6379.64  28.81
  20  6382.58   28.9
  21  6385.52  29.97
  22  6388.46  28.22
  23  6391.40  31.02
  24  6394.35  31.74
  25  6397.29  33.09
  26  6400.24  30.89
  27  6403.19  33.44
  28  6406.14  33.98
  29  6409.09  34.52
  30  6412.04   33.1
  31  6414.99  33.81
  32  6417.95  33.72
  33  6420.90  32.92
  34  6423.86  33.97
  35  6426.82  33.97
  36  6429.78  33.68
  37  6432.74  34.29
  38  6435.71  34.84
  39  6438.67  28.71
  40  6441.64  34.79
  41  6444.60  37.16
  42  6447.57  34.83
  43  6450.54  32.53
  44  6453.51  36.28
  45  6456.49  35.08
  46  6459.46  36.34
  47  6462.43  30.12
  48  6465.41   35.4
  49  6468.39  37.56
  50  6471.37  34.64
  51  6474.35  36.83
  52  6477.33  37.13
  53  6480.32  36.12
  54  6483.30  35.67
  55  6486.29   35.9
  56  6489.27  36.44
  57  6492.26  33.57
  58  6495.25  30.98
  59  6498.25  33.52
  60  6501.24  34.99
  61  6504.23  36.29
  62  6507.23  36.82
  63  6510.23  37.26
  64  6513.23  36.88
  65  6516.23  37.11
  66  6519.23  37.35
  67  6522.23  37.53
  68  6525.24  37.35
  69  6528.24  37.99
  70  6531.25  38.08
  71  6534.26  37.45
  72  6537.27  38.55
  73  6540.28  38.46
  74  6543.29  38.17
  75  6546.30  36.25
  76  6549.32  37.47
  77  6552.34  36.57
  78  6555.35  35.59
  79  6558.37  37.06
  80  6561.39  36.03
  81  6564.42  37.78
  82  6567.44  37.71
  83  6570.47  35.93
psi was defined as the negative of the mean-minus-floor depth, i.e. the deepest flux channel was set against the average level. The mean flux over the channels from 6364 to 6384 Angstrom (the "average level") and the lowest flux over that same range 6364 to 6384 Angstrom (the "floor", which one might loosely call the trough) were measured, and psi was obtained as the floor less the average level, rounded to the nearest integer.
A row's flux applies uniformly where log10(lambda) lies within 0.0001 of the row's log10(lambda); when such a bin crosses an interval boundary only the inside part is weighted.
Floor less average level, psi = -2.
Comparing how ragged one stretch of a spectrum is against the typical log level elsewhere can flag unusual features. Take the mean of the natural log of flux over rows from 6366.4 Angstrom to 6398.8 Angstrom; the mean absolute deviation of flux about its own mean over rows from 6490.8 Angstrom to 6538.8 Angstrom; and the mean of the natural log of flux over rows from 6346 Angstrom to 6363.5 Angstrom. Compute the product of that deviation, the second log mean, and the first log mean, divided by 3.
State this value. 6.2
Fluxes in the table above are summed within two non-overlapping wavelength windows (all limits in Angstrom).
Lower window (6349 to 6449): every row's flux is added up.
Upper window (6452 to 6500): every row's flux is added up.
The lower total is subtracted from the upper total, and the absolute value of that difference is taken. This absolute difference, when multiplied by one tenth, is 54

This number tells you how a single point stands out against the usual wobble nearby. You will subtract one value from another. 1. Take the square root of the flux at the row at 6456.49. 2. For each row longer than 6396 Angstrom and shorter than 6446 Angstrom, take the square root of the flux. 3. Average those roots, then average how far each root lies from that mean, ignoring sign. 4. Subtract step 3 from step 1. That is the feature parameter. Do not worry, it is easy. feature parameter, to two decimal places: 5.83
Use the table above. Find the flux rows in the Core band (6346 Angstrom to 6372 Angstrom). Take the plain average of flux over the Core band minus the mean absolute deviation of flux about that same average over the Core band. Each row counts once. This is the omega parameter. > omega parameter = 31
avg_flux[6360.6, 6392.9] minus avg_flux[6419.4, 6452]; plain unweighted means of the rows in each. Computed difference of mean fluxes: -3.3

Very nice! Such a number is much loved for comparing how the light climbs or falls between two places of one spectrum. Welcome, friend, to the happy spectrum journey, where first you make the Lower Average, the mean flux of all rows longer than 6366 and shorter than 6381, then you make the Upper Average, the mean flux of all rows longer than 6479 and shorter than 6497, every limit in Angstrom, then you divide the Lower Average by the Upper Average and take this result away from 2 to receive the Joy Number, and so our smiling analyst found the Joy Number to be 1.11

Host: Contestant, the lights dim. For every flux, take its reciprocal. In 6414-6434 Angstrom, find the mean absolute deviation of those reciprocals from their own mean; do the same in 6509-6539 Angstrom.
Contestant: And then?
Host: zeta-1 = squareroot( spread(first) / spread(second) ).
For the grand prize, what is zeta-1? 0.9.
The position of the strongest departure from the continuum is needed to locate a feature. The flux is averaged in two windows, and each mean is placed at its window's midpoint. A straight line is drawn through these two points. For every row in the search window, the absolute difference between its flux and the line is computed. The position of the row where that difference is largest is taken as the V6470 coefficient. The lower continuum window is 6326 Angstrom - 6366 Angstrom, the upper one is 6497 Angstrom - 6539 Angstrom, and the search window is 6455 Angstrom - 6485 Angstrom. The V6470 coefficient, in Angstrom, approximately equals 6462.43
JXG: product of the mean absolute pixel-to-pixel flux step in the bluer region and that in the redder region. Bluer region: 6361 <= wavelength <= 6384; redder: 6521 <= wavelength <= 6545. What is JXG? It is 0.3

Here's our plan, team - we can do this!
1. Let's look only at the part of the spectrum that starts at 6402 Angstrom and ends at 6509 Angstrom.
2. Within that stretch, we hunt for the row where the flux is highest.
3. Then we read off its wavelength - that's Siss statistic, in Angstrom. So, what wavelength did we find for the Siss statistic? 6468.39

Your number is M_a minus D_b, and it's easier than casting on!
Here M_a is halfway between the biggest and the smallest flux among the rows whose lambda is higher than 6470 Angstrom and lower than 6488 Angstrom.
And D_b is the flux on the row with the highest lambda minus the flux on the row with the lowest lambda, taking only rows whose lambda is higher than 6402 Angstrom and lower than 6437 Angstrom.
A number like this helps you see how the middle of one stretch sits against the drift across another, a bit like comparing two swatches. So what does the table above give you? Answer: 34.5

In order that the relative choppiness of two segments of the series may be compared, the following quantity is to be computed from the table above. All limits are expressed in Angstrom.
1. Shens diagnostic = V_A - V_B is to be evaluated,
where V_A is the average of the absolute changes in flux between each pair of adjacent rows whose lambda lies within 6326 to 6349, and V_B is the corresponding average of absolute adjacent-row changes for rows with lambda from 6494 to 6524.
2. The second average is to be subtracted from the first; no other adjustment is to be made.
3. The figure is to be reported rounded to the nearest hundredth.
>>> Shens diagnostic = 0.46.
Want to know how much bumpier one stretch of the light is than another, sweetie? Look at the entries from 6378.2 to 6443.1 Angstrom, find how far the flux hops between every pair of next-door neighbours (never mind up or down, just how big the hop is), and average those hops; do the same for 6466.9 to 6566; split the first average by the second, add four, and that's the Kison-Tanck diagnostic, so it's 5.5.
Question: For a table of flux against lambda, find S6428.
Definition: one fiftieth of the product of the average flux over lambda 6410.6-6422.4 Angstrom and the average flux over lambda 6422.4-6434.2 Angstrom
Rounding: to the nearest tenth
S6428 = 22.7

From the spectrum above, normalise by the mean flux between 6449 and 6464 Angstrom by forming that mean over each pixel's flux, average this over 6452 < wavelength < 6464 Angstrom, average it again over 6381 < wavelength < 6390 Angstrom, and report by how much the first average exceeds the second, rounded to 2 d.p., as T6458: -0.18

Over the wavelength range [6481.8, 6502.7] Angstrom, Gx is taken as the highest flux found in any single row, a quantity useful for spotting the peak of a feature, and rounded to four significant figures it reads 36.44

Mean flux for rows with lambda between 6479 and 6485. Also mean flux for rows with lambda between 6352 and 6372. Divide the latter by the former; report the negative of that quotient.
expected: -0.881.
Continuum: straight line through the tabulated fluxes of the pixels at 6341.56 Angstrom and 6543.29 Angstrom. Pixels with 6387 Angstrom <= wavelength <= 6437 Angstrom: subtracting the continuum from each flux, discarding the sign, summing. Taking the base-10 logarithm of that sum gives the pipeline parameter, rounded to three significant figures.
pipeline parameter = 1.49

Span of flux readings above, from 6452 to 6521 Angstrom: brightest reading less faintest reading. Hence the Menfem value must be 7.4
